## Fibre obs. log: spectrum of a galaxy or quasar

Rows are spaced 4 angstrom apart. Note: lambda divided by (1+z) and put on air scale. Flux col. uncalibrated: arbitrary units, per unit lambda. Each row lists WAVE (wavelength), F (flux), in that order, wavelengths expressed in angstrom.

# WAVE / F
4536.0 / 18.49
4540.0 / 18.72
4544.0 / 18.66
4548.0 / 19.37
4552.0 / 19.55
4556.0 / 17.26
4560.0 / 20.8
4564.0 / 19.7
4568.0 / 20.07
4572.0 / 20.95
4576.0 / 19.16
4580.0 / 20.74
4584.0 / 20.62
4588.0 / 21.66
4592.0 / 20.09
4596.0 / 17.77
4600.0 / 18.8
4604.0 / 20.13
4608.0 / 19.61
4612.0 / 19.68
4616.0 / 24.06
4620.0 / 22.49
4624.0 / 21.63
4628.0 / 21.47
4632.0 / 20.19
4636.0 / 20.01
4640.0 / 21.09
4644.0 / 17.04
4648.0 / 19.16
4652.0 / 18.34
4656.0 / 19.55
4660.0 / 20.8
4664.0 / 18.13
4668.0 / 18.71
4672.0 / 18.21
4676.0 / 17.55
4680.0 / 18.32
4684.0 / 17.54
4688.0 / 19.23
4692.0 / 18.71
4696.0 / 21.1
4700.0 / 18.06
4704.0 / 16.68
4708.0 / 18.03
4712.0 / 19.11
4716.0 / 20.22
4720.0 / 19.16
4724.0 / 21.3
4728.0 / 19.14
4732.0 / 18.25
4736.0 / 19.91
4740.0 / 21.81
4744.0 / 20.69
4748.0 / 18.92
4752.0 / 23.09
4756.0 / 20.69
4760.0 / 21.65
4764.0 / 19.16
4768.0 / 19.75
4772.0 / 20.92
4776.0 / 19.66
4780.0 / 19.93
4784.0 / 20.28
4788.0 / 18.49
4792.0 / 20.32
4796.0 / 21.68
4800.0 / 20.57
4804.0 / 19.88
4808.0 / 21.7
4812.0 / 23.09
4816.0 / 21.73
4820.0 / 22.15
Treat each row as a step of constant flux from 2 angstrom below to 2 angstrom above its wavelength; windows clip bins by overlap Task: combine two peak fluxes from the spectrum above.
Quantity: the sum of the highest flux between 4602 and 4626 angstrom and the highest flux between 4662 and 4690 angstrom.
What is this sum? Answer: 43.3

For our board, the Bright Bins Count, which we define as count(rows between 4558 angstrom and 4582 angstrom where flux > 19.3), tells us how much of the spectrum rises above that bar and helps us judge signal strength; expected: 5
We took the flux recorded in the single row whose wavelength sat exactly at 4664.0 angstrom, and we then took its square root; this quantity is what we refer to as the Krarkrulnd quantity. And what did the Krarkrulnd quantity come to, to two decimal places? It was 4.26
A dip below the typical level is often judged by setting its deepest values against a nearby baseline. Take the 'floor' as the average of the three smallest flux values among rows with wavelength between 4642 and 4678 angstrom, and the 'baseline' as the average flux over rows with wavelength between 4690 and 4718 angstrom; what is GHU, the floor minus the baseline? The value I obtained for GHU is -1.3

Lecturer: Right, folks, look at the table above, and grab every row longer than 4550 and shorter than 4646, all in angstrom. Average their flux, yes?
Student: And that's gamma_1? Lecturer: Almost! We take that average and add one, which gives 21.2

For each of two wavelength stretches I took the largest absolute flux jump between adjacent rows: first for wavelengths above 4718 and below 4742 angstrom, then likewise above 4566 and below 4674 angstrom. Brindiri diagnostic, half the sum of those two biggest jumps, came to 3.3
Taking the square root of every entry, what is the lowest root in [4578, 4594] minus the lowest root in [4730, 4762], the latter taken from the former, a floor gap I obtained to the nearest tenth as 0.2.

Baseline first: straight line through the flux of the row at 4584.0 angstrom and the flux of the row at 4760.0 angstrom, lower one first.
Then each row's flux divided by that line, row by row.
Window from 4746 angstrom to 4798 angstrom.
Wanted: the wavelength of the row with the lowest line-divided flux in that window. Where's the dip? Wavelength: 4788.0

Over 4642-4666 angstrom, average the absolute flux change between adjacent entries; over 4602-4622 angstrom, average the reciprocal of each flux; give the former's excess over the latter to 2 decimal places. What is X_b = 1.57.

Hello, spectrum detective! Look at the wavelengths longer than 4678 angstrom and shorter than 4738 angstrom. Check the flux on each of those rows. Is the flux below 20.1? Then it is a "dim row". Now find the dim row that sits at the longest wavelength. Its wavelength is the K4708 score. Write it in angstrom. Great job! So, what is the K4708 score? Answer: 4736.0 angstrom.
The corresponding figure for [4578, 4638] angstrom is 4636.0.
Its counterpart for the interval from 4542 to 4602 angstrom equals 4600.0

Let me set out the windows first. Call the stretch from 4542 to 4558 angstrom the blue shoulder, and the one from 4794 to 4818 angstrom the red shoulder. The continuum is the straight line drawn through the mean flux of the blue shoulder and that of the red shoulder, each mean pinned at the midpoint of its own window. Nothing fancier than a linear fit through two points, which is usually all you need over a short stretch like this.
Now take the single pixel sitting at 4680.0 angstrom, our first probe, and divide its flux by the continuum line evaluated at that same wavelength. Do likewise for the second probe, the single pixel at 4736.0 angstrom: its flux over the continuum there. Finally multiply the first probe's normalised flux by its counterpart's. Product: 0.88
